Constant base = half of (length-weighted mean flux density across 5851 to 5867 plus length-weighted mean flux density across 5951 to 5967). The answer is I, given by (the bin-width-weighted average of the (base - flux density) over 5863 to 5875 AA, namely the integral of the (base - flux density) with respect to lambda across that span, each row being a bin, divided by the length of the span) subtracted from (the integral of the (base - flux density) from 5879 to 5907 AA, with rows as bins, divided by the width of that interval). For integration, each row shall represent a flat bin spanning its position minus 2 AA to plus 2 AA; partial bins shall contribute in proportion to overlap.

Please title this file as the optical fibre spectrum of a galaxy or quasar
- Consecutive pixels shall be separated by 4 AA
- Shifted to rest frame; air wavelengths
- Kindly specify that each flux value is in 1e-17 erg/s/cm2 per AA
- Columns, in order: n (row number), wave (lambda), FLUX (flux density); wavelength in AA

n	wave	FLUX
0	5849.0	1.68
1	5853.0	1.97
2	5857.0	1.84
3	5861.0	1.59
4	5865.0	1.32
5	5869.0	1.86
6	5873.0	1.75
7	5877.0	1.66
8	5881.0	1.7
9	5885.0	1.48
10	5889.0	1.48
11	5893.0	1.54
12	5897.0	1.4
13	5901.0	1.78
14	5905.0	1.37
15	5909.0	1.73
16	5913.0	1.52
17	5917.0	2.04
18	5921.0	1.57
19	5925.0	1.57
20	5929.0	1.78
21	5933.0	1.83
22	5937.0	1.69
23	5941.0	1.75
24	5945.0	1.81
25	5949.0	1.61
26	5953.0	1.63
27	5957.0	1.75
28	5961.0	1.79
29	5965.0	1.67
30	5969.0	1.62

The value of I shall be 0.11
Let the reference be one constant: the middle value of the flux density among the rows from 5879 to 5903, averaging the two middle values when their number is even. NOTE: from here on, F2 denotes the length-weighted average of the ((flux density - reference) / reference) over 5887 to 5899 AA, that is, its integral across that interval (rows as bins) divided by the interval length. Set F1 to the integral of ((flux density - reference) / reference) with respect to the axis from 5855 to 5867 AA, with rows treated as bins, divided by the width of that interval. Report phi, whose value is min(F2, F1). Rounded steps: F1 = 0.05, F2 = -0.02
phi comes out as -0.024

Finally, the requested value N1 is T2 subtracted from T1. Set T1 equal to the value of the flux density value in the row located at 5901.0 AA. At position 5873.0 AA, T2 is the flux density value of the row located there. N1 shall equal 0.03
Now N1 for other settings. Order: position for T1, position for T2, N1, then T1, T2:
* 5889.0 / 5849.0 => -0.20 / 1.48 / 1.68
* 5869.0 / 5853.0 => -0.11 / 1.86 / 1.97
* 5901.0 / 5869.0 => -0.08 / 1.78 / 1.86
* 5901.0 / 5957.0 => 0.03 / 1.78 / 1.75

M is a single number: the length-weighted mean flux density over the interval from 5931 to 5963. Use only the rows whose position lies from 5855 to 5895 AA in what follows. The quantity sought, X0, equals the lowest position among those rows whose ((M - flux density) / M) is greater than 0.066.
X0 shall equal 5861.0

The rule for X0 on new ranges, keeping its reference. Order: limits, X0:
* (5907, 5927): 5913.0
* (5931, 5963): 5949.0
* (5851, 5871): 5861.0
